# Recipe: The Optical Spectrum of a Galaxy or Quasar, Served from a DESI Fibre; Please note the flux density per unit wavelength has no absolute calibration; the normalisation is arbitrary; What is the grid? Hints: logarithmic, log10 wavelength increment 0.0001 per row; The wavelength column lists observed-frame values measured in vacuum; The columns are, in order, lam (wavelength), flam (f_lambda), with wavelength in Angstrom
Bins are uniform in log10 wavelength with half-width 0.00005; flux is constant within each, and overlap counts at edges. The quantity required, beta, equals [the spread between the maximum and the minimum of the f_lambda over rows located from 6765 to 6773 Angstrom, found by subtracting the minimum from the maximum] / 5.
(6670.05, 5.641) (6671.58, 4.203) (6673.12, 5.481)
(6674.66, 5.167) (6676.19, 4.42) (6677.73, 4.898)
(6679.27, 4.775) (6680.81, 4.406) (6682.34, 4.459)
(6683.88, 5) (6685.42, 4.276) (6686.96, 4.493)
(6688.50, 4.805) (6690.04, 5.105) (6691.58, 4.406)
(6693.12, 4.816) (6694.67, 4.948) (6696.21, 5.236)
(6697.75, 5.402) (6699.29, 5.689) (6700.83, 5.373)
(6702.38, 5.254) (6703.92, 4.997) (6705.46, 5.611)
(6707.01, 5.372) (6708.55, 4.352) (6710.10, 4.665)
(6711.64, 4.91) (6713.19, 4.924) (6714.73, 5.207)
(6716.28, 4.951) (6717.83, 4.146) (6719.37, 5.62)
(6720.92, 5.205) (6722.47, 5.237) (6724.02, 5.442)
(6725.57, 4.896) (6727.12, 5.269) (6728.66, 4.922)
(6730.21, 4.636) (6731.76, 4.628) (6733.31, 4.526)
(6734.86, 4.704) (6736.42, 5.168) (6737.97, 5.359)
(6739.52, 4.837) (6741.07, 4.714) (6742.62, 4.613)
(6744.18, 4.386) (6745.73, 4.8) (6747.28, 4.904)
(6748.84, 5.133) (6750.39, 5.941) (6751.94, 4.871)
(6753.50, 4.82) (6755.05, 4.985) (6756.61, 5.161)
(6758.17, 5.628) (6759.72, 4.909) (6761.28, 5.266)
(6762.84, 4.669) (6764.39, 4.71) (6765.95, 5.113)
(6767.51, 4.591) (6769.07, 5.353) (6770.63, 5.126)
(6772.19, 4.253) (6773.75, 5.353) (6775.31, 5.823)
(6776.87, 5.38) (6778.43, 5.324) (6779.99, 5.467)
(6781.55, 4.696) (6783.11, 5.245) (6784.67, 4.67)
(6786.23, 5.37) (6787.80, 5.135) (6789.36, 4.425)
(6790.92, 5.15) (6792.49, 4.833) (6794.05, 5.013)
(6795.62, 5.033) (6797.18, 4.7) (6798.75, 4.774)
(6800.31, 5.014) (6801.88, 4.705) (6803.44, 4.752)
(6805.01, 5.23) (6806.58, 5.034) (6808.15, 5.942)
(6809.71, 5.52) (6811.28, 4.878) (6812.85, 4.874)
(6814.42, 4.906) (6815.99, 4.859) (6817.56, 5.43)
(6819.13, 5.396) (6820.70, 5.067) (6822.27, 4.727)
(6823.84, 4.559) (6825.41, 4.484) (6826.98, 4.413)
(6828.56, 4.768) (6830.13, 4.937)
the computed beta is 0.22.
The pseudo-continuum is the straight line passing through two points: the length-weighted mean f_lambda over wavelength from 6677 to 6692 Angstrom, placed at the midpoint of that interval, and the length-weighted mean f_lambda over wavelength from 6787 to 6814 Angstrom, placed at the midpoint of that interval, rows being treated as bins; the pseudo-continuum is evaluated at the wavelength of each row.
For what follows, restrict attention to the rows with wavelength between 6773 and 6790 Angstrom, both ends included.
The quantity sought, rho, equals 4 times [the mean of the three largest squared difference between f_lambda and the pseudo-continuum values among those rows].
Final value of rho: 1.8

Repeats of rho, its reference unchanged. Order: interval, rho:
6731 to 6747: 0.8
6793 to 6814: 1.6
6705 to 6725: 2.6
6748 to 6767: 2.5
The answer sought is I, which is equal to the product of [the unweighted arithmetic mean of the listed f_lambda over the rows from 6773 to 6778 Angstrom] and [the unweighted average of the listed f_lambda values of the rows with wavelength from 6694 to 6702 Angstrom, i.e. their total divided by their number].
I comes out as 29.4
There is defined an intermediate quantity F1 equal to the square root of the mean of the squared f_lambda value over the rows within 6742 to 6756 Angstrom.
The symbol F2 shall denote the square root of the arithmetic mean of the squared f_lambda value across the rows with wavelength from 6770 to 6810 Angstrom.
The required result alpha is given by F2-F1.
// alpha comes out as 0.13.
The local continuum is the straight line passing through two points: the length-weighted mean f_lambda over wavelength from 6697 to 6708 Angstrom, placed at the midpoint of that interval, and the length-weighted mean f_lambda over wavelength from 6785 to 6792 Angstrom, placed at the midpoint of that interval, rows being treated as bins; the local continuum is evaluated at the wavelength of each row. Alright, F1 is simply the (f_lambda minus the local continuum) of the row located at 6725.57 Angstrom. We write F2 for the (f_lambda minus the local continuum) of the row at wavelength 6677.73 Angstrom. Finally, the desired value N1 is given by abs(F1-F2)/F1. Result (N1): -1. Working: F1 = -0.4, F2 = -0.58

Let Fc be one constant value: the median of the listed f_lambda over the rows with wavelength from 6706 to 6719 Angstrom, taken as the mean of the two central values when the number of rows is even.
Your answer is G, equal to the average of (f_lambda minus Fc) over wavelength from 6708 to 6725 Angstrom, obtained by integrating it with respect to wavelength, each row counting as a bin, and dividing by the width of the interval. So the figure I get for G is 0.06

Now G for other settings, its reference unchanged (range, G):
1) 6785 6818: 0.10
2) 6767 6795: 0.15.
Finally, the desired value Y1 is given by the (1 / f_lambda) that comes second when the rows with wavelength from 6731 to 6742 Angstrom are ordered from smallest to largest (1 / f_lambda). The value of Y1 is 0.193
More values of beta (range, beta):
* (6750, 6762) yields 0.22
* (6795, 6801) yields 0.07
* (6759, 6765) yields 0.12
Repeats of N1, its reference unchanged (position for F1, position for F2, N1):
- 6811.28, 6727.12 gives -2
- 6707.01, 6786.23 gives 14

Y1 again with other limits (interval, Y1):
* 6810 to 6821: 0.185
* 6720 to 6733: 0.190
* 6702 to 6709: 0.186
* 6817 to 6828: 0.185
